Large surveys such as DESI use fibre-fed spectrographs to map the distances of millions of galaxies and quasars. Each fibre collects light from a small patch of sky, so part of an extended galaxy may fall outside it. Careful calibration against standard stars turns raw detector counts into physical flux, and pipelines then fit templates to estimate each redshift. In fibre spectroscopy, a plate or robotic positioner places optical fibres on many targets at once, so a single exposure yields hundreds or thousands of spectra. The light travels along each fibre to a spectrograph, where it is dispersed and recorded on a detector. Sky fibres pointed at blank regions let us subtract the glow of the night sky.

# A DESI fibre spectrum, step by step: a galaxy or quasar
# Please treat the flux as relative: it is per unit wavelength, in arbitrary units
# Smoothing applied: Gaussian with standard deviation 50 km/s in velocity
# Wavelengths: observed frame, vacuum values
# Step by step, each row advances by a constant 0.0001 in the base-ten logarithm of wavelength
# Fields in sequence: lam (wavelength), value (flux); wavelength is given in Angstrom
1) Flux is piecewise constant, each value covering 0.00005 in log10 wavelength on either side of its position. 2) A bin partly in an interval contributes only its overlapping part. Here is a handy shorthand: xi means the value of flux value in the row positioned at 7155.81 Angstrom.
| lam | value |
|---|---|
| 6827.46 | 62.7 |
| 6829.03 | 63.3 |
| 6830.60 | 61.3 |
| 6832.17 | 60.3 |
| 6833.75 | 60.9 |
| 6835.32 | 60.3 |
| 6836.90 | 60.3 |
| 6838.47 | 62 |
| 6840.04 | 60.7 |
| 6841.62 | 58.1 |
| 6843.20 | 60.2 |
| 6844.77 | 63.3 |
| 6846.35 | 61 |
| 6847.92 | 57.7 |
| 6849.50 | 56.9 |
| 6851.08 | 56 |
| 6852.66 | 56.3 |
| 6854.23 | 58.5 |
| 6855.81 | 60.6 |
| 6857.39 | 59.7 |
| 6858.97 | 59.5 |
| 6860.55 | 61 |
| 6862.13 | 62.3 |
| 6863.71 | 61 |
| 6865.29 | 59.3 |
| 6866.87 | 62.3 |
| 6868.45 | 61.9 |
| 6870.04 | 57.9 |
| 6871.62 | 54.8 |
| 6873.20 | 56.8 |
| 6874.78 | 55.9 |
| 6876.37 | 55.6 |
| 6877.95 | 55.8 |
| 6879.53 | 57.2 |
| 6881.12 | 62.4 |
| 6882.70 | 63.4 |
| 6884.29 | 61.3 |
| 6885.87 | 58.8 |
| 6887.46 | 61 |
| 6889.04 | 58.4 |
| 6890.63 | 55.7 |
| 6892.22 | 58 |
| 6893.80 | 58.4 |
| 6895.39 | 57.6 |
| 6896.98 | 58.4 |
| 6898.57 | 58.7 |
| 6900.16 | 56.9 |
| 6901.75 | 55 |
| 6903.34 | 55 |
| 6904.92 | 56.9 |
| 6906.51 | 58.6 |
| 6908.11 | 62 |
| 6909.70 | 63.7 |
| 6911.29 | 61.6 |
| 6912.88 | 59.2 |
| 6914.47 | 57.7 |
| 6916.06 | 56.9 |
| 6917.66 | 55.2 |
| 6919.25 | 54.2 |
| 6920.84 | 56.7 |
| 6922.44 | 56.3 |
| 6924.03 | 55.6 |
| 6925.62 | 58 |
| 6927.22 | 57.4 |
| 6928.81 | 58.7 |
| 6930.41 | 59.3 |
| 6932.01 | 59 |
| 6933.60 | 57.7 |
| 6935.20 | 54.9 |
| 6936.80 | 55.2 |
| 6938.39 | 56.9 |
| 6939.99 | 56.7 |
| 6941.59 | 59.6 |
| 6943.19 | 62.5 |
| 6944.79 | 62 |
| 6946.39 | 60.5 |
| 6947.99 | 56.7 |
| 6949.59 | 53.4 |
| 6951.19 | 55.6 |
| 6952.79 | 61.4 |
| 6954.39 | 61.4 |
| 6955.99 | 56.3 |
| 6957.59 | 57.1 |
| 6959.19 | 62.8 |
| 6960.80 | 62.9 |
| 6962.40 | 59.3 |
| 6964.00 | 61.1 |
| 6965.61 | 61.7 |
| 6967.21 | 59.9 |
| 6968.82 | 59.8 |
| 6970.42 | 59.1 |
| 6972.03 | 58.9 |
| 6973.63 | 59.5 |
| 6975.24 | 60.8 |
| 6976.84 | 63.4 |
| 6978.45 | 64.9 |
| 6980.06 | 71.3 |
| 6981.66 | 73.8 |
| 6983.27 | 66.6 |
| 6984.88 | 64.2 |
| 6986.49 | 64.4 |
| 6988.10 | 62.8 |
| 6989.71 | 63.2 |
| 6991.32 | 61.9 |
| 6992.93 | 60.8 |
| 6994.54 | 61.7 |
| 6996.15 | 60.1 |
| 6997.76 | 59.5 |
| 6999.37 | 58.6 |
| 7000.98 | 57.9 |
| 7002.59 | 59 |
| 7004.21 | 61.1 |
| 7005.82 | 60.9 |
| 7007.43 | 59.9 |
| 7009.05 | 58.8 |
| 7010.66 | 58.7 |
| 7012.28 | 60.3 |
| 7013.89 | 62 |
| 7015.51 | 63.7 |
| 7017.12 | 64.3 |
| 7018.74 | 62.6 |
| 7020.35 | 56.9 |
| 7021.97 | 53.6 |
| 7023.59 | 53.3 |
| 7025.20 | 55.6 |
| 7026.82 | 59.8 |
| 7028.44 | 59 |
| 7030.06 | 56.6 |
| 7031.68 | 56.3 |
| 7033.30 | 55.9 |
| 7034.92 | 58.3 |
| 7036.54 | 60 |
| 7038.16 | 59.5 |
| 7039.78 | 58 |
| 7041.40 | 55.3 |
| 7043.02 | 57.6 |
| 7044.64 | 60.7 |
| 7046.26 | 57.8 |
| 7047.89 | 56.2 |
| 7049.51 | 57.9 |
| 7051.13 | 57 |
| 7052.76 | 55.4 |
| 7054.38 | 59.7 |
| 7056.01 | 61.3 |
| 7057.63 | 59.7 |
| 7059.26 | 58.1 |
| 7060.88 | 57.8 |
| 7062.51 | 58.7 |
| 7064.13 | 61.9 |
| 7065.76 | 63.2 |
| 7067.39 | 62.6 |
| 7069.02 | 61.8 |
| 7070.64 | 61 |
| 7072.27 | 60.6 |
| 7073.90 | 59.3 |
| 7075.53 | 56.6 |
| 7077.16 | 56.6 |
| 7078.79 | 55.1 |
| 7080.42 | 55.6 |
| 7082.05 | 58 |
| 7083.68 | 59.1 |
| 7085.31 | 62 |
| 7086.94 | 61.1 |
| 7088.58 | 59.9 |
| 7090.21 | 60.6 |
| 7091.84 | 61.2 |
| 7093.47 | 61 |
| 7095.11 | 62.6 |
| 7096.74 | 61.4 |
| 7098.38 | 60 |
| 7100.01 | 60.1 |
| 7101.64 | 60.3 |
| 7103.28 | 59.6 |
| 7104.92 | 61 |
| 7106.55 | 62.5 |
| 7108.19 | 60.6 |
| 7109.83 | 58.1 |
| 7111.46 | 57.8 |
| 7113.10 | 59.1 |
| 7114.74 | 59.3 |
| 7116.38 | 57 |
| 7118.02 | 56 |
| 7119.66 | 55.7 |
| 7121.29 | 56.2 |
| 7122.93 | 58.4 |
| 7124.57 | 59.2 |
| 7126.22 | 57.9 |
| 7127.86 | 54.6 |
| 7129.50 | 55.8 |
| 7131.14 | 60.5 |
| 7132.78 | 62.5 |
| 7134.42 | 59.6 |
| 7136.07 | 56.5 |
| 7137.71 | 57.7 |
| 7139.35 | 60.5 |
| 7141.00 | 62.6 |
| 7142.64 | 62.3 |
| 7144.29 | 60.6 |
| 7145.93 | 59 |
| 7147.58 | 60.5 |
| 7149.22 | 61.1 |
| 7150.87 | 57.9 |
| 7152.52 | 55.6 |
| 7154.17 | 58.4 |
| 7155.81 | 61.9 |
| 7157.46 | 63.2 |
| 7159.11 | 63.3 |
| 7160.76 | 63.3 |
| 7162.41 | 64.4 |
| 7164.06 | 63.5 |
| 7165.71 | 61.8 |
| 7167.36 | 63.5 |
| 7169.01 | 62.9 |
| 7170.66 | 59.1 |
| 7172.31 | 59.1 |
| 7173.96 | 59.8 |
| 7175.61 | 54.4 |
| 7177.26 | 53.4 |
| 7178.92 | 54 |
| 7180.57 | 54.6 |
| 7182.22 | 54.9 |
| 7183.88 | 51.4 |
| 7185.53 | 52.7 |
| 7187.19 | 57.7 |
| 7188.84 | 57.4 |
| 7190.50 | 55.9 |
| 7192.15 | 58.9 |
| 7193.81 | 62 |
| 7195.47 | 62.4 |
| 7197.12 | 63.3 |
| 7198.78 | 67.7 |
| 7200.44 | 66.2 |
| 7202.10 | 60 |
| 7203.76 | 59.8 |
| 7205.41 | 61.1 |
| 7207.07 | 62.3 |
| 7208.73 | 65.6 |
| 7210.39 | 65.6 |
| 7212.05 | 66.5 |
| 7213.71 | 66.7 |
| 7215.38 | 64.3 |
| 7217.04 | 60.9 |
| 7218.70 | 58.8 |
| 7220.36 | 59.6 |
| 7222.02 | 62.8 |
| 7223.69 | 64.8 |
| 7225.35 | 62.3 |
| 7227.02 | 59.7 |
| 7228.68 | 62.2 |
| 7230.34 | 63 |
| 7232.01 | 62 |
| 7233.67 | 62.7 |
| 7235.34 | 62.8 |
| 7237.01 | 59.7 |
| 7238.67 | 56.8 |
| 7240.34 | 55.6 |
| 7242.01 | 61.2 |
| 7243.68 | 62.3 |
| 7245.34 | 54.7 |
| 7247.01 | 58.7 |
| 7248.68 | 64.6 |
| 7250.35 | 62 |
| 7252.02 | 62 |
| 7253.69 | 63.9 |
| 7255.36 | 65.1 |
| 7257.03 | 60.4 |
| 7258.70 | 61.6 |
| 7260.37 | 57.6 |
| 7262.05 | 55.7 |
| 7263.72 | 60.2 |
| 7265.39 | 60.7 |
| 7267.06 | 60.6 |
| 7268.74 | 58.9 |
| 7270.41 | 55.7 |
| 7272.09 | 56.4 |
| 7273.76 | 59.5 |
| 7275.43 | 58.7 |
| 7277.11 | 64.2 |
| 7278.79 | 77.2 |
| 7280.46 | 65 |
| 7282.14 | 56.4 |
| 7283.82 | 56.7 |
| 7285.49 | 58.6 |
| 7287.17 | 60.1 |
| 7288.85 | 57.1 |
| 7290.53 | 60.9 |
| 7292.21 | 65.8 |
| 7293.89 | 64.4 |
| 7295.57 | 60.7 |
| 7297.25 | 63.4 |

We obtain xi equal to 61.9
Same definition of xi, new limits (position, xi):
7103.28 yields 59.6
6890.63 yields 55.7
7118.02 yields 56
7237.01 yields 59.7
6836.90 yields 60.3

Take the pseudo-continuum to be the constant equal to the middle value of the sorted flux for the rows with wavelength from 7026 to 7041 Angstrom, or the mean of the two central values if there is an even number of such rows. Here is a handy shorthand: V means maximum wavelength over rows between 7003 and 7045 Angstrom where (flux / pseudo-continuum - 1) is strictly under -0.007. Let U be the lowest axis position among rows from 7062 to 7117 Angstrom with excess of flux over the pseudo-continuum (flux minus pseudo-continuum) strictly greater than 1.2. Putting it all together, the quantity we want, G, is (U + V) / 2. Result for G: 7053.6 Angstrom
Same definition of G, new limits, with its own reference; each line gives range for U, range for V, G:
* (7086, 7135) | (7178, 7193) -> 7138.7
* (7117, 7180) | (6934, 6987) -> 7044.4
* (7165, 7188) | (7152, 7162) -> 7159.1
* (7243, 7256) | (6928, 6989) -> 7100.6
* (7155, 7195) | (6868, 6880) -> 7017.7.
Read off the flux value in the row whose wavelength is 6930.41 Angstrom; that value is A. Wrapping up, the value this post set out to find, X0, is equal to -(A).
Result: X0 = -59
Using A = 59.3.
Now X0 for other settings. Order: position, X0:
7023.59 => -53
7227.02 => -60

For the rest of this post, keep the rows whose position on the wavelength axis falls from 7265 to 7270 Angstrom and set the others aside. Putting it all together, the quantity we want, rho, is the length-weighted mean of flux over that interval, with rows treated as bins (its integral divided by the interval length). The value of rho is 59.6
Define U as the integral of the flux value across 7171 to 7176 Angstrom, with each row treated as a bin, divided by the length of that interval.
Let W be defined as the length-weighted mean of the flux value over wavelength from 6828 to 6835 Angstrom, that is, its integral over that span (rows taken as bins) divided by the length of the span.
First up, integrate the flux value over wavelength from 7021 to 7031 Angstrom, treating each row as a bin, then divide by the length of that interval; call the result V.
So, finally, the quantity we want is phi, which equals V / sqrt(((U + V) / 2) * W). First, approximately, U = 58.2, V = 56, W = 61.5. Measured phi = 0.95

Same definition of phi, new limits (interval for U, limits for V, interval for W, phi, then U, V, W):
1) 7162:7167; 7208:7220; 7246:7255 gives 1.02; 63.2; 64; 62.2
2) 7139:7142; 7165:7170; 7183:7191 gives 1.07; 61.7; 63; 54.9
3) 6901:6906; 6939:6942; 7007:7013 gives 1.00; 55.9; 58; 59.3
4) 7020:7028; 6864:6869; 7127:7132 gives 1.06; 55.9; 61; 57.1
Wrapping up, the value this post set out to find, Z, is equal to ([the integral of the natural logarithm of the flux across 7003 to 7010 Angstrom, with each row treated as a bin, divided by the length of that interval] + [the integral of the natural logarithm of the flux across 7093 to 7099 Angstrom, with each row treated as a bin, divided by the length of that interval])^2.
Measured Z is 67.3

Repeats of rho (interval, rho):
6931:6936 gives 57.3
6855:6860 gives 59.9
